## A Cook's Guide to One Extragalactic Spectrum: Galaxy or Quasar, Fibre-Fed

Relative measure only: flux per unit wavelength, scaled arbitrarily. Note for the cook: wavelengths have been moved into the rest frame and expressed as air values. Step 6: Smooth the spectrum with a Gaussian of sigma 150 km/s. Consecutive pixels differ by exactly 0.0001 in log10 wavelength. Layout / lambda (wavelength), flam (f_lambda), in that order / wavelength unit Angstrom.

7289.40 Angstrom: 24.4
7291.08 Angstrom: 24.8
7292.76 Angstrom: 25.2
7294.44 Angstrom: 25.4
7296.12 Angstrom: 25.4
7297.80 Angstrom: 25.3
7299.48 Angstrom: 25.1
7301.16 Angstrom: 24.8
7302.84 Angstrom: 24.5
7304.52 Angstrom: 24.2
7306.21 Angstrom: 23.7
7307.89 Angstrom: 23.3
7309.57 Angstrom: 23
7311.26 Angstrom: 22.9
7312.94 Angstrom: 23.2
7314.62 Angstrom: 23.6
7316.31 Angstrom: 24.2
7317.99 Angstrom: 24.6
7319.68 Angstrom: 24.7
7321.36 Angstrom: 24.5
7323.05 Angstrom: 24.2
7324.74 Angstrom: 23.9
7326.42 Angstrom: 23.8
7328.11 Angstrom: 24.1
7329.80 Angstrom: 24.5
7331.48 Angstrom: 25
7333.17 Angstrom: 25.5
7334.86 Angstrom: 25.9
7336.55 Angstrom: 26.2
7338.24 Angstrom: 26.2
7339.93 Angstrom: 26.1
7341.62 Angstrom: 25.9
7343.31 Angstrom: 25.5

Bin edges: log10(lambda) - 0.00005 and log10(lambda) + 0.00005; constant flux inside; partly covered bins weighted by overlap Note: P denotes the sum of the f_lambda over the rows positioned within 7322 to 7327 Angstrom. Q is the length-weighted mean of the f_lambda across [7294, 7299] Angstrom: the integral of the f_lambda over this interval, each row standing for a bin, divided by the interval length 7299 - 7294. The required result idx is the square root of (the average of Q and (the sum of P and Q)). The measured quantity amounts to 7.83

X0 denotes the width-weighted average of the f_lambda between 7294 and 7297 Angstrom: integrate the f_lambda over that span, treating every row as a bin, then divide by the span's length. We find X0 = 25.4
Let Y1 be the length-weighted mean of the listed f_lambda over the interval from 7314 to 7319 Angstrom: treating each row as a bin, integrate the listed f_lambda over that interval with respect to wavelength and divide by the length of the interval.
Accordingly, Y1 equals 24.1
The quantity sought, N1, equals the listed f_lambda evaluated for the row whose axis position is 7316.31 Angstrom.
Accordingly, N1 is 24.2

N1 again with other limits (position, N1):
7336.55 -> 26.2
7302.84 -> 24.5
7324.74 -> 23.9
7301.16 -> 24.8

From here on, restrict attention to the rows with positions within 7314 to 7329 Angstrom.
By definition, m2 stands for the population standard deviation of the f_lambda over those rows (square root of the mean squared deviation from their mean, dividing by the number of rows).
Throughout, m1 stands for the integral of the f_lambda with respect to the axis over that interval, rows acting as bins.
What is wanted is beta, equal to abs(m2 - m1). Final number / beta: 362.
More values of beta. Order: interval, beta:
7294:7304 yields 250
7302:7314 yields 282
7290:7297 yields 176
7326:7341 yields 379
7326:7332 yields 146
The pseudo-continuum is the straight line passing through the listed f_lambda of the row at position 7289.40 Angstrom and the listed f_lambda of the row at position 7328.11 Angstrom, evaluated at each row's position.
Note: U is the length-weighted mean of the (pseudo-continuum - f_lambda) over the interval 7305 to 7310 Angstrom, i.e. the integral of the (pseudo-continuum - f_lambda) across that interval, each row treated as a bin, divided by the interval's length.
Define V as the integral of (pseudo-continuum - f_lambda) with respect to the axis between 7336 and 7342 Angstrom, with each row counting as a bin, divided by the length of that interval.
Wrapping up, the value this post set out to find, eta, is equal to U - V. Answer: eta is 2.9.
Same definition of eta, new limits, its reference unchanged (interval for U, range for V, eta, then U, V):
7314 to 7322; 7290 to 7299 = 0.7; -0.2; -0.8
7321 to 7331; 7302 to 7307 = -0.2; -0.1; 0.1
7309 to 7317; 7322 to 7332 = 1.0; 0.8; -0.1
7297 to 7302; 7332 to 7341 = 1.2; -0.7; -1.9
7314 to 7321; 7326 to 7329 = -0.3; -0.1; 0.1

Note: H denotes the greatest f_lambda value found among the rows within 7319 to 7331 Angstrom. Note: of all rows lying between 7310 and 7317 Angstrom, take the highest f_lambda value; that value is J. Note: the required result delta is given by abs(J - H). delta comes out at 0.50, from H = 24.7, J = 24.2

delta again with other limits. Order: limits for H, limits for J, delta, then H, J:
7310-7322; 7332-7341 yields 1.50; 24.7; 26.2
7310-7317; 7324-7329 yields 0.10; 24.2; 24.1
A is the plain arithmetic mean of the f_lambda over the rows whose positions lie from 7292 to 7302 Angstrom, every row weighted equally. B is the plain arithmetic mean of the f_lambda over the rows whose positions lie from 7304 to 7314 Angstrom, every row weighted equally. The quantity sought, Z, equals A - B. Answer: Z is 1.8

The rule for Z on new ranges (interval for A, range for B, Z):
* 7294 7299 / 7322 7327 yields 1.4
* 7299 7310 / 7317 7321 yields -0.6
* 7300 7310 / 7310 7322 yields 0.0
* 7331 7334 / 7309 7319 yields 1.7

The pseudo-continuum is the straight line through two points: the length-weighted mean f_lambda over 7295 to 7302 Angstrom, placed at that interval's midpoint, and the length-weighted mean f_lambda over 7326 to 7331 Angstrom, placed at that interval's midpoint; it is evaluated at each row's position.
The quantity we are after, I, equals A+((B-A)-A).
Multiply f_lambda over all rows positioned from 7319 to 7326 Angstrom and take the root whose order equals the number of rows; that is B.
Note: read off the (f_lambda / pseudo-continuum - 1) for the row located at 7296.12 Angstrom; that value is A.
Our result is 24.3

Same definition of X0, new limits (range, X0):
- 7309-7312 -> 22.9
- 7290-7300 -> 25.2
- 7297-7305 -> 24.8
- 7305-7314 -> 23.3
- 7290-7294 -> 25.0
